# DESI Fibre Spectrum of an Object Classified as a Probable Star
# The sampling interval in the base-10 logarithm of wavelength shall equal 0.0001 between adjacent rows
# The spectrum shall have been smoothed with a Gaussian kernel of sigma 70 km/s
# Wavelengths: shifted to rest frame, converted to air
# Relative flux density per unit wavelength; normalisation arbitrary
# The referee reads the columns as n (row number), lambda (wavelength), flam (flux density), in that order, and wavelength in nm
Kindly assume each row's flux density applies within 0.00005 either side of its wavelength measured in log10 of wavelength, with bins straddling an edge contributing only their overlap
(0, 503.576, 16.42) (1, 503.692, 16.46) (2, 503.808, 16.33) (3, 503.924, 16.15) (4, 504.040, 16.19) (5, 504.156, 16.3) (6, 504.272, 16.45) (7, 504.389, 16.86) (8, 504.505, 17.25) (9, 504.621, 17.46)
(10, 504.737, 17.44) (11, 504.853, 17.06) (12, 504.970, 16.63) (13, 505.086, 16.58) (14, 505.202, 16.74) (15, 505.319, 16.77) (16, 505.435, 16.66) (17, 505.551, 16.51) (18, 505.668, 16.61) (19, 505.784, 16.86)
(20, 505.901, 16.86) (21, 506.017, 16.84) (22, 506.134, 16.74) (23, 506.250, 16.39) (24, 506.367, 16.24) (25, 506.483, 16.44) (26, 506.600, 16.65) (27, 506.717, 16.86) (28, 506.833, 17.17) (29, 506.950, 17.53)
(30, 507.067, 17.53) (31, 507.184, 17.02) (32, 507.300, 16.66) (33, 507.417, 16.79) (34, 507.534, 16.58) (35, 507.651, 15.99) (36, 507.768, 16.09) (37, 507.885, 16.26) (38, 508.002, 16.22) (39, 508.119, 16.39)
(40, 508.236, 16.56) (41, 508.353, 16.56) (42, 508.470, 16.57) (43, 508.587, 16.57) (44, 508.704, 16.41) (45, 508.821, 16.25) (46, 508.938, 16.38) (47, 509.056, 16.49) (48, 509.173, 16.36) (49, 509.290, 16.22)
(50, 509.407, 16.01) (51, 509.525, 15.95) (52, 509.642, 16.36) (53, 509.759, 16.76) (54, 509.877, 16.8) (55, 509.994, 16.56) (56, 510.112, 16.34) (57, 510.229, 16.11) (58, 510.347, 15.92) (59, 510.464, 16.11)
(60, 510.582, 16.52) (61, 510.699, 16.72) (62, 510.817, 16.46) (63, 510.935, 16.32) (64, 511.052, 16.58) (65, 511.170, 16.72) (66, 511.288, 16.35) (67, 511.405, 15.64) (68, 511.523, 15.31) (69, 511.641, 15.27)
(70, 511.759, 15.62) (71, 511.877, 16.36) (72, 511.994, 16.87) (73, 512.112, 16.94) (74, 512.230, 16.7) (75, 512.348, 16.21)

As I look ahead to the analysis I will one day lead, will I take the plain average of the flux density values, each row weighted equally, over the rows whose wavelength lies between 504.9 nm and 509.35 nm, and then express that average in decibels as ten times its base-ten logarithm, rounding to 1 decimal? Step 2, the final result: 12.2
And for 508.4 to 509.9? 12.1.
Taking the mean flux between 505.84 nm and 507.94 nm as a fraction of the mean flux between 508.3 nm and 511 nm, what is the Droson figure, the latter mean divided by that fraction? 16.1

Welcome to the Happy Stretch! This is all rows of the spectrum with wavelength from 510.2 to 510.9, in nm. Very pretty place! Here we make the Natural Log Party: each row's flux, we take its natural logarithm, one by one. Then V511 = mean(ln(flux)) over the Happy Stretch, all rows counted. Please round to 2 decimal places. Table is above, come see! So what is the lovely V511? 2.79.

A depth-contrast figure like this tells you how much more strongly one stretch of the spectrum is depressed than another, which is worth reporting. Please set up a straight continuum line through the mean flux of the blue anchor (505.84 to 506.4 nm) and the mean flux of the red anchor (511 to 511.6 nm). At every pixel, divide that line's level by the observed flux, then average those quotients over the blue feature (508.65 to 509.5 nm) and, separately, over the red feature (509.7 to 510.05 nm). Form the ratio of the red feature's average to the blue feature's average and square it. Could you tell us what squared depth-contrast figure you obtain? 0.94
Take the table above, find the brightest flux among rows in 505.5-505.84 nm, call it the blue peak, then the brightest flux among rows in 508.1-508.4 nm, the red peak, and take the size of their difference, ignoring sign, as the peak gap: 0.30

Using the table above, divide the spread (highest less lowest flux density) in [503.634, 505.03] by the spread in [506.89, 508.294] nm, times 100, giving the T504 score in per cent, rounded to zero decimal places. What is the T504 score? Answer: 85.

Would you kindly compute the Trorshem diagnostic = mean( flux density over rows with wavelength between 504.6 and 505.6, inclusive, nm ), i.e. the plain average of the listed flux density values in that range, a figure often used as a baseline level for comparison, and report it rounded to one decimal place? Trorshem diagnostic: 16.9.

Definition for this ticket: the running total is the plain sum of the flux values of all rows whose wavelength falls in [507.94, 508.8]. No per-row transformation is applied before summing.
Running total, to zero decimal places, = 115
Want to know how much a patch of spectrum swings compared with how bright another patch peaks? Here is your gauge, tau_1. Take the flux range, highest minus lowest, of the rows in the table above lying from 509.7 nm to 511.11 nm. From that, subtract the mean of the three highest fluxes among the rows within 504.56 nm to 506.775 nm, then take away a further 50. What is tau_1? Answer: -66.4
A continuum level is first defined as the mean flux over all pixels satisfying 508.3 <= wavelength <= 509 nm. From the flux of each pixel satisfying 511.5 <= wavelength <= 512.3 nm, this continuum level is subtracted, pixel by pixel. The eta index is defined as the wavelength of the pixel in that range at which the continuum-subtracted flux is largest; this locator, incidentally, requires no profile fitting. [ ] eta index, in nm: 512.112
